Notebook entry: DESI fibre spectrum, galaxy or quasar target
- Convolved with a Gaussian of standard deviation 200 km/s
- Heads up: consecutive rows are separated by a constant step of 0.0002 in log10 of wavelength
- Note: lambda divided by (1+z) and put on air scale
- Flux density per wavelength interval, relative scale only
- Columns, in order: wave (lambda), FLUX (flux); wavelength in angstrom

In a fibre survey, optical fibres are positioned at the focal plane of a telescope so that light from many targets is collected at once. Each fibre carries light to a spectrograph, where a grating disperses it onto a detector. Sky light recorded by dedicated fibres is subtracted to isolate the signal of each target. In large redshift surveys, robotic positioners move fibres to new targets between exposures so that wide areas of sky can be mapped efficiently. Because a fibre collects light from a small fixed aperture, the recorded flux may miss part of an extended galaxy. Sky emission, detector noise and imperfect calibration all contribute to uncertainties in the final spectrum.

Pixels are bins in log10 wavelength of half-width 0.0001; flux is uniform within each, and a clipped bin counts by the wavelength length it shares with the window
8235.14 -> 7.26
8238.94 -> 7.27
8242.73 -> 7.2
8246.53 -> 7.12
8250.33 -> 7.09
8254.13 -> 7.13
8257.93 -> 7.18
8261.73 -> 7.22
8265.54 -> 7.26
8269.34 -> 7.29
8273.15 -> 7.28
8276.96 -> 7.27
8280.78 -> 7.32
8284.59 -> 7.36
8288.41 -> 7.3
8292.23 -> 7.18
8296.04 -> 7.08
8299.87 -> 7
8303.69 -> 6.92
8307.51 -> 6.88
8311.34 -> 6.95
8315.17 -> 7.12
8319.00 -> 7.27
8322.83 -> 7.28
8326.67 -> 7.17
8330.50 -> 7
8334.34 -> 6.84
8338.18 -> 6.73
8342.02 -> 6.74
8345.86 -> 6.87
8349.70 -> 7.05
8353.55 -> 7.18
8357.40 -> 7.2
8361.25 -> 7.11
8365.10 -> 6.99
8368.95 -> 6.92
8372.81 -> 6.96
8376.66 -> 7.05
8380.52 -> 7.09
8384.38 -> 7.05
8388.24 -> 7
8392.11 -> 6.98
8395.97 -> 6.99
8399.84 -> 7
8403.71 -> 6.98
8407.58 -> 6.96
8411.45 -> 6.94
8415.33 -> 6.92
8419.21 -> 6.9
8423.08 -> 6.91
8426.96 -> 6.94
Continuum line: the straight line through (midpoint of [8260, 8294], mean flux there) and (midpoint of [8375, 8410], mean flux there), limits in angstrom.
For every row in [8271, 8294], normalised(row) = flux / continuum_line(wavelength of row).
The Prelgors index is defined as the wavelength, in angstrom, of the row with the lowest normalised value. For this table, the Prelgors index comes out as 8292.23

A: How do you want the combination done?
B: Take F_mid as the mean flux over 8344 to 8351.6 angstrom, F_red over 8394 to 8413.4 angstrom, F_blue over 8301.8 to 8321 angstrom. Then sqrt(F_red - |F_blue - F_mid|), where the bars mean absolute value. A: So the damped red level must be 2.63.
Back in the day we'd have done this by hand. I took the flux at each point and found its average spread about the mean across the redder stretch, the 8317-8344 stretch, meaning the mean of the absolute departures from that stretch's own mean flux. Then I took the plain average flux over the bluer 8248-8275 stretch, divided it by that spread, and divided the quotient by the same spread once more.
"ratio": 177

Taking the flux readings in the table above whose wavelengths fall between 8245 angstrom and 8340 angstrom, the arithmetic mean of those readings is 7.13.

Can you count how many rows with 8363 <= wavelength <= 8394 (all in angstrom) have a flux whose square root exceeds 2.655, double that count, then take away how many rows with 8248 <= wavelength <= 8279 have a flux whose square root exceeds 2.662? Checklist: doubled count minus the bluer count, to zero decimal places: -2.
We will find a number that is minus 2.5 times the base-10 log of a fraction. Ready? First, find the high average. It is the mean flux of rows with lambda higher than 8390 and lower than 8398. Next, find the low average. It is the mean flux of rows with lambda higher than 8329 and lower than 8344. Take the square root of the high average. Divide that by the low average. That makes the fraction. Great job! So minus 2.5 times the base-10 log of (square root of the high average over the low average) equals 1.03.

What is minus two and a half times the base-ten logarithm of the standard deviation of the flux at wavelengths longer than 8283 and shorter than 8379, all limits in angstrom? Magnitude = 1.9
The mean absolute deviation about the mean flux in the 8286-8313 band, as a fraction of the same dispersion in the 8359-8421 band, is 3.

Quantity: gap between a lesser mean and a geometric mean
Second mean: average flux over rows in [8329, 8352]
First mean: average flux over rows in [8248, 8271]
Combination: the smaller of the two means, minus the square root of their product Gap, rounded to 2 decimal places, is -0.16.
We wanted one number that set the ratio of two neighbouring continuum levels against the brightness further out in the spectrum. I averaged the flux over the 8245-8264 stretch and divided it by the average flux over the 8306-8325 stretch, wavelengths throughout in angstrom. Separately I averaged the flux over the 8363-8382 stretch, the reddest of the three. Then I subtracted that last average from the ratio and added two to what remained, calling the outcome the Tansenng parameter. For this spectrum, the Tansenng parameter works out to -4.00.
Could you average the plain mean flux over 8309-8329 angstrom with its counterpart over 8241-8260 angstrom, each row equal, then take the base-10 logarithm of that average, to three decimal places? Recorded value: 0.854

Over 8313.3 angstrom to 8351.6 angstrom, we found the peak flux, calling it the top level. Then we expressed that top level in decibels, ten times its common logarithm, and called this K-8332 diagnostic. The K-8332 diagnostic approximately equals 8.62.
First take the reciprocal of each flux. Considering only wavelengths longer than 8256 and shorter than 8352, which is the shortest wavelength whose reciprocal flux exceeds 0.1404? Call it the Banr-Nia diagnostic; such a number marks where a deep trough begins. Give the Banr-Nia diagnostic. 8296.04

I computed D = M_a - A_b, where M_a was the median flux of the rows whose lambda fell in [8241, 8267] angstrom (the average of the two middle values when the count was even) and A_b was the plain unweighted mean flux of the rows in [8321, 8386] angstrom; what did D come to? 0.17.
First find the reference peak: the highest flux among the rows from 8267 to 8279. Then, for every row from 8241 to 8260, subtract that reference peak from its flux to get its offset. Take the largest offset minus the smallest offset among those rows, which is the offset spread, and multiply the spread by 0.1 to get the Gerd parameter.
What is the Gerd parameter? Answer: 0.011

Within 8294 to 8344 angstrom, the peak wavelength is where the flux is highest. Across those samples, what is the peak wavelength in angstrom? 8322.83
